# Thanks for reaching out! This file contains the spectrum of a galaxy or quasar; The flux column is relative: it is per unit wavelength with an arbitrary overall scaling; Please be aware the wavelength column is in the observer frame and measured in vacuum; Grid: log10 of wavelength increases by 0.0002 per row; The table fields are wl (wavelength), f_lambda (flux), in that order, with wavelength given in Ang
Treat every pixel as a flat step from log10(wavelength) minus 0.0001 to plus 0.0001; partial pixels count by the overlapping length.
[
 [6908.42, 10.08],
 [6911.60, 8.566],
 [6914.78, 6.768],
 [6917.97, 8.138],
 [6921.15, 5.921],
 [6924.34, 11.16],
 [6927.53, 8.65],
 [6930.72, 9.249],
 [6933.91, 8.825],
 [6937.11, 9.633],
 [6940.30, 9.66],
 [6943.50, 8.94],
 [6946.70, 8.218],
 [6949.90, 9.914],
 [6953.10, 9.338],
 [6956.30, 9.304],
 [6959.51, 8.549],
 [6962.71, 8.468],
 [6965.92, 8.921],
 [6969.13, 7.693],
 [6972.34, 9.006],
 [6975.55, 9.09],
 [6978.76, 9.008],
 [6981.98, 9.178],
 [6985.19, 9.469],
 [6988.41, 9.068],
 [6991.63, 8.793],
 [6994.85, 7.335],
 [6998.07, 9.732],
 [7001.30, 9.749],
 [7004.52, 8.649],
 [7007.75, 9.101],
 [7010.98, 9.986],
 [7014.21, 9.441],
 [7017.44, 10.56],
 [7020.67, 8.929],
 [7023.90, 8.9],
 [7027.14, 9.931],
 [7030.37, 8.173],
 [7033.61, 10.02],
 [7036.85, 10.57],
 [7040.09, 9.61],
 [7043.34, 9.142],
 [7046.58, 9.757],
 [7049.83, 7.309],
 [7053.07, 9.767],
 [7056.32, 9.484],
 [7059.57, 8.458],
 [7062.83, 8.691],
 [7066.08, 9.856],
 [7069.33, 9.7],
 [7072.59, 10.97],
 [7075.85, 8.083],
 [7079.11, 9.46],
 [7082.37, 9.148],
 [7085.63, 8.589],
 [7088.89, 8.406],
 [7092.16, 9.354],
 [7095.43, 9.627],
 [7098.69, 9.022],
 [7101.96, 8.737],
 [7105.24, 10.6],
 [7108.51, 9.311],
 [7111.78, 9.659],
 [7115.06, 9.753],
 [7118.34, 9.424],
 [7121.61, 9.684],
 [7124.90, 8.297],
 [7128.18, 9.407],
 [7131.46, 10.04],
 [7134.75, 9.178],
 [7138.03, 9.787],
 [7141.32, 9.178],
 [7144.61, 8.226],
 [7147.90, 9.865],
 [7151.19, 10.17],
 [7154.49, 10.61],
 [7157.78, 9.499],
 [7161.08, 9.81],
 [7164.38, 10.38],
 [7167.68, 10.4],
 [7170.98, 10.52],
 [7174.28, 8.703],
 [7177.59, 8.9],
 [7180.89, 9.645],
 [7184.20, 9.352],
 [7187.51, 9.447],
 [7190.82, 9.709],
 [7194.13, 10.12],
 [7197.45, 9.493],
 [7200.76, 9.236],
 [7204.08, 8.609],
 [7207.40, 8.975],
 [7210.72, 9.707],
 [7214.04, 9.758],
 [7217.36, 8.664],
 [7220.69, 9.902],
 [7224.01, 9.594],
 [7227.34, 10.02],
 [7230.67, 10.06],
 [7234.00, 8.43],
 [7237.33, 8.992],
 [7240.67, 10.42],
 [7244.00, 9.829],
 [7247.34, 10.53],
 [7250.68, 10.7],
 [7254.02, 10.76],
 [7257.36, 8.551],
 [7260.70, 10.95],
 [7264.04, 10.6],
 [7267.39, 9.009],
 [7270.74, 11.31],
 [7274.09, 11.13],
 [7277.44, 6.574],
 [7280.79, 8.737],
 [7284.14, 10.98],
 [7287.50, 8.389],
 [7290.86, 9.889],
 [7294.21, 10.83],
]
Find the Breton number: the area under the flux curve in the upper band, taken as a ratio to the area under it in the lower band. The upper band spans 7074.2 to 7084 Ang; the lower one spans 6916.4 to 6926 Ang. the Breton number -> 1.08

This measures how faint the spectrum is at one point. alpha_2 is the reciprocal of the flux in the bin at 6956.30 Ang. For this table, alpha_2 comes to 0.107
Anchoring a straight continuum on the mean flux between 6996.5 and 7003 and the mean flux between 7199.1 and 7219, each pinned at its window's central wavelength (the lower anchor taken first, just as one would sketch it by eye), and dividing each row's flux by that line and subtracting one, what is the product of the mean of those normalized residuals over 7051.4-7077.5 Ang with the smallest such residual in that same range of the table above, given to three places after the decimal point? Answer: 0.003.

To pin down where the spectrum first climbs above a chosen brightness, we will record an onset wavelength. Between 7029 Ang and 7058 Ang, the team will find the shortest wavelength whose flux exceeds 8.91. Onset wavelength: 7033.61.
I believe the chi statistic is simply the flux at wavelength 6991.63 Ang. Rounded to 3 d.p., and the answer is 8.793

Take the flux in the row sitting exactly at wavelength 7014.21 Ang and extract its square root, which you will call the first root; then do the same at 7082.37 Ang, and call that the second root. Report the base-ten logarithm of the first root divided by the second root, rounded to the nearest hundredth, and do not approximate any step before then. 0.01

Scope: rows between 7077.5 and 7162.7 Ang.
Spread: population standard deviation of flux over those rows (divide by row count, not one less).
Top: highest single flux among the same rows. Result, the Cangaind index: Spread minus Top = -10.00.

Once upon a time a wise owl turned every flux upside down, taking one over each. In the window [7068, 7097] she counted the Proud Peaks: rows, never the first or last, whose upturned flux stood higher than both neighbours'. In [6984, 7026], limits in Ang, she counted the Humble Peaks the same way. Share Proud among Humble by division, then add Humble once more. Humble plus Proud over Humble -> 3.67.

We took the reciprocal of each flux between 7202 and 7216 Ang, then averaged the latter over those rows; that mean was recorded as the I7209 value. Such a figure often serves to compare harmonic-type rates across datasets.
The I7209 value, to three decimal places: 0.108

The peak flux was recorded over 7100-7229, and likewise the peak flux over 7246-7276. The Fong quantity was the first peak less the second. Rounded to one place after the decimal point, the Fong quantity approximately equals -0.7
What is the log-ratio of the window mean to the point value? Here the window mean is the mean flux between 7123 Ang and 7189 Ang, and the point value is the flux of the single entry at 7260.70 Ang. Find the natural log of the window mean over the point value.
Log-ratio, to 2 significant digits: -0.13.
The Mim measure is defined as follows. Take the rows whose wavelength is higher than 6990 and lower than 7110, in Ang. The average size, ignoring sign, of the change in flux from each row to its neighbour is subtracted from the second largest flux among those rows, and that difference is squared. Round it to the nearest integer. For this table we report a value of 92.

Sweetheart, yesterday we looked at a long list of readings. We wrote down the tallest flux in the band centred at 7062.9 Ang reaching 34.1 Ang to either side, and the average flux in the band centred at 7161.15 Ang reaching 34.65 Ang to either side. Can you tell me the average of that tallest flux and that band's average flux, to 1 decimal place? 10.3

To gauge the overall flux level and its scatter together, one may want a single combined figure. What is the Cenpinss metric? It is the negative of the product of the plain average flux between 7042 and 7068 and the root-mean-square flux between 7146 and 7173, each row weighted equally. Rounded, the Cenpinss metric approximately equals -92.1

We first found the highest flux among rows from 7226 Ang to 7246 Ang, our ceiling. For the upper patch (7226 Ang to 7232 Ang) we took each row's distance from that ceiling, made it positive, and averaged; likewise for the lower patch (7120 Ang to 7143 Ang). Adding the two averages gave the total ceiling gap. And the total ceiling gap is 1.4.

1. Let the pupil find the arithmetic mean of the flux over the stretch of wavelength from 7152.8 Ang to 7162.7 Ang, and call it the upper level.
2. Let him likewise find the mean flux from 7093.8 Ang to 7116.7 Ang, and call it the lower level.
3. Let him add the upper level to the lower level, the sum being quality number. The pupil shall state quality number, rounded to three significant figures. 19.5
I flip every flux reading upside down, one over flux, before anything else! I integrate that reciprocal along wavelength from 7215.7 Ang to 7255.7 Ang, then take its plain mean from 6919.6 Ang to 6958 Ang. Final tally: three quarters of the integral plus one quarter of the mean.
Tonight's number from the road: 3.10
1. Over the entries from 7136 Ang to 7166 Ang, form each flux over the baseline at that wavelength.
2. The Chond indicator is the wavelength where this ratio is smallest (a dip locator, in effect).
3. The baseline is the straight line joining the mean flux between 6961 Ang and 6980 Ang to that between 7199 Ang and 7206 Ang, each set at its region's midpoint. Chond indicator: 7144.61 Ang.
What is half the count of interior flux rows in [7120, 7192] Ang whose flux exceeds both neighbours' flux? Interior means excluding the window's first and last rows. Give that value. 2.50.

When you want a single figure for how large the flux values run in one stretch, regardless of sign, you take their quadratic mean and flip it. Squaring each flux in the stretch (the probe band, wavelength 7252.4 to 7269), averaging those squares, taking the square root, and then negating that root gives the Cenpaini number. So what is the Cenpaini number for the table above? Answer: -10.0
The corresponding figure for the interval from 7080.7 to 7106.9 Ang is -9.2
